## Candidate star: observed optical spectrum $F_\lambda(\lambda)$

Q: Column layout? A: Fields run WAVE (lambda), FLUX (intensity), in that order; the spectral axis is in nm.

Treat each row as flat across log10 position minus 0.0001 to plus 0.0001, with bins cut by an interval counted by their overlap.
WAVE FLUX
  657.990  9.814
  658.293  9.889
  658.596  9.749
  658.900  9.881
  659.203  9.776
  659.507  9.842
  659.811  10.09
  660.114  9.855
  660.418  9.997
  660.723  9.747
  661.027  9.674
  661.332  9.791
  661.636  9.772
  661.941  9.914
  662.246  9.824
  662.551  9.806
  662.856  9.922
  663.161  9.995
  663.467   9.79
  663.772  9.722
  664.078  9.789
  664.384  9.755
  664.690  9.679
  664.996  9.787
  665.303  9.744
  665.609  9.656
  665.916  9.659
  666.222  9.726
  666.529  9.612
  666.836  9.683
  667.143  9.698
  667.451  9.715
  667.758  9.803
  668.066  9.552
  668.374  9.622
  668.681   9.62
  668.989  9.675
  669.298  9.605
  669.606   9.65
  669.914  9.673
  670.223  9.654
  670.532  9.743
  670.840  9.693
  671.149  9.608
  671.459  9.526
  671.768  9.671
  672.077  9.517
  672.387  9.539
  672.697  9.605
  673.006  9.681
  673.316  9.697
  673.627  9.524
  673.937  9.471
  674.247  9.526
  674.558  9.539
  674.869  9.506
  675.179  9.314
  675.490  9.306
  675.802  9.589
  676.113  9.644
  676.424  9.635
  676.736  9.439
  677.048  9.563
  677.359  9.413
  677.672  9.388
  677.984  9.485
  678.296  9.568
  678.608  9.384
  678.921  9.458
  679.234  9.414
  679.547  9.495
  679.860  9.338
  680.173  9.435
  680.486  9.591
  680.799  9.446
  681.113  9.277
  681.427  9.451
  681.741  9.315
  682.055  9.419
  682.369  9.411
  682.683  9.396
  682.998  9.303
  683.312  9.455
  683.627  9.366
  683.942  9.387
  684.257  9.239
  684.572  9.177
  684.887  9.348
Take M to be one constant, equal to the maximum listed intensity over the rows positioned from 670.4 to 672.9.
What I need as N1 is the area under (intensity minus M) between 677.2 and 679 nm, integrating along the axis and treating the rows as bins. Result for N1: -0.53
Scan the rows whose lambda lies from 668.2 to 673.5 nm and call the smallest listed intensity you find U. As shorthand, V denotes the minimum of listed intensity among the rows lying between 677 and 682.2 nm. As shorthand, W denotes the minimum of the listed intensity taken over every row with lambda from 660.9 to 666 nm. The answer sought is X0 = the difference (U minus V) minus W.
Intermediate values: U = 9.517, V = 9.277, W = 9.656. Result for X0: -9.4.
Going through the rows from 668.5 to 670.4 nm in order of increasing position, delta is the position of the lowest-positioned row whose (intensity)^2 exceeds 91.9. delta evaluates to 668.681 nm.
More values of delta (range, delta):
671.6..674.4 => 671.768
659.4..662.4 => 659.507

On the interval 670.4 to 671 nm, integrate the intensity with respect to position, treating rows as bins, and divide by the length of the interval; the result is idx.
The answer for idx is 9.73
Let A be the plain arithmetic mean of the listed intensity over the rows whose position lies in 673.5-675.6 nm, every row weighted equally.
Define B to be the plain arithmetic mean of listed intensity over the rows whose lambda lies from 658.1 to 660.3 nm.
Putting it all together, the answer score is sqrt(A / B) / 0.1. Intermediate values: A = 9.46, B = 9.87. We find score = 9.8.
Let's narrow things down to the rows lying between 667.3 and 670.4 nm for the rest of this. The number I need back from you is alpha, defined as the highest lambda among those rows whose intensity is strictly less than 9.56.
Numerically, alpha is 668.066 nm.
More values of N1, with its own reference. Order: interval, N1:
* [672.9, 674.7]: -0.31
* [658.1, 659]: 0.08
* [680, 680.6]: -0.14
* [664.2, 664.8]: -0.01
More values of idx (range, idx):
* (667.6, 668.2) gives 9.68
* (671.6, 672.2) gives 9.61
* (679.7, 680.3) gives 9.39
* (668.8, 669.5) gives 9.63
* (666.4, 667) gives 9.65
